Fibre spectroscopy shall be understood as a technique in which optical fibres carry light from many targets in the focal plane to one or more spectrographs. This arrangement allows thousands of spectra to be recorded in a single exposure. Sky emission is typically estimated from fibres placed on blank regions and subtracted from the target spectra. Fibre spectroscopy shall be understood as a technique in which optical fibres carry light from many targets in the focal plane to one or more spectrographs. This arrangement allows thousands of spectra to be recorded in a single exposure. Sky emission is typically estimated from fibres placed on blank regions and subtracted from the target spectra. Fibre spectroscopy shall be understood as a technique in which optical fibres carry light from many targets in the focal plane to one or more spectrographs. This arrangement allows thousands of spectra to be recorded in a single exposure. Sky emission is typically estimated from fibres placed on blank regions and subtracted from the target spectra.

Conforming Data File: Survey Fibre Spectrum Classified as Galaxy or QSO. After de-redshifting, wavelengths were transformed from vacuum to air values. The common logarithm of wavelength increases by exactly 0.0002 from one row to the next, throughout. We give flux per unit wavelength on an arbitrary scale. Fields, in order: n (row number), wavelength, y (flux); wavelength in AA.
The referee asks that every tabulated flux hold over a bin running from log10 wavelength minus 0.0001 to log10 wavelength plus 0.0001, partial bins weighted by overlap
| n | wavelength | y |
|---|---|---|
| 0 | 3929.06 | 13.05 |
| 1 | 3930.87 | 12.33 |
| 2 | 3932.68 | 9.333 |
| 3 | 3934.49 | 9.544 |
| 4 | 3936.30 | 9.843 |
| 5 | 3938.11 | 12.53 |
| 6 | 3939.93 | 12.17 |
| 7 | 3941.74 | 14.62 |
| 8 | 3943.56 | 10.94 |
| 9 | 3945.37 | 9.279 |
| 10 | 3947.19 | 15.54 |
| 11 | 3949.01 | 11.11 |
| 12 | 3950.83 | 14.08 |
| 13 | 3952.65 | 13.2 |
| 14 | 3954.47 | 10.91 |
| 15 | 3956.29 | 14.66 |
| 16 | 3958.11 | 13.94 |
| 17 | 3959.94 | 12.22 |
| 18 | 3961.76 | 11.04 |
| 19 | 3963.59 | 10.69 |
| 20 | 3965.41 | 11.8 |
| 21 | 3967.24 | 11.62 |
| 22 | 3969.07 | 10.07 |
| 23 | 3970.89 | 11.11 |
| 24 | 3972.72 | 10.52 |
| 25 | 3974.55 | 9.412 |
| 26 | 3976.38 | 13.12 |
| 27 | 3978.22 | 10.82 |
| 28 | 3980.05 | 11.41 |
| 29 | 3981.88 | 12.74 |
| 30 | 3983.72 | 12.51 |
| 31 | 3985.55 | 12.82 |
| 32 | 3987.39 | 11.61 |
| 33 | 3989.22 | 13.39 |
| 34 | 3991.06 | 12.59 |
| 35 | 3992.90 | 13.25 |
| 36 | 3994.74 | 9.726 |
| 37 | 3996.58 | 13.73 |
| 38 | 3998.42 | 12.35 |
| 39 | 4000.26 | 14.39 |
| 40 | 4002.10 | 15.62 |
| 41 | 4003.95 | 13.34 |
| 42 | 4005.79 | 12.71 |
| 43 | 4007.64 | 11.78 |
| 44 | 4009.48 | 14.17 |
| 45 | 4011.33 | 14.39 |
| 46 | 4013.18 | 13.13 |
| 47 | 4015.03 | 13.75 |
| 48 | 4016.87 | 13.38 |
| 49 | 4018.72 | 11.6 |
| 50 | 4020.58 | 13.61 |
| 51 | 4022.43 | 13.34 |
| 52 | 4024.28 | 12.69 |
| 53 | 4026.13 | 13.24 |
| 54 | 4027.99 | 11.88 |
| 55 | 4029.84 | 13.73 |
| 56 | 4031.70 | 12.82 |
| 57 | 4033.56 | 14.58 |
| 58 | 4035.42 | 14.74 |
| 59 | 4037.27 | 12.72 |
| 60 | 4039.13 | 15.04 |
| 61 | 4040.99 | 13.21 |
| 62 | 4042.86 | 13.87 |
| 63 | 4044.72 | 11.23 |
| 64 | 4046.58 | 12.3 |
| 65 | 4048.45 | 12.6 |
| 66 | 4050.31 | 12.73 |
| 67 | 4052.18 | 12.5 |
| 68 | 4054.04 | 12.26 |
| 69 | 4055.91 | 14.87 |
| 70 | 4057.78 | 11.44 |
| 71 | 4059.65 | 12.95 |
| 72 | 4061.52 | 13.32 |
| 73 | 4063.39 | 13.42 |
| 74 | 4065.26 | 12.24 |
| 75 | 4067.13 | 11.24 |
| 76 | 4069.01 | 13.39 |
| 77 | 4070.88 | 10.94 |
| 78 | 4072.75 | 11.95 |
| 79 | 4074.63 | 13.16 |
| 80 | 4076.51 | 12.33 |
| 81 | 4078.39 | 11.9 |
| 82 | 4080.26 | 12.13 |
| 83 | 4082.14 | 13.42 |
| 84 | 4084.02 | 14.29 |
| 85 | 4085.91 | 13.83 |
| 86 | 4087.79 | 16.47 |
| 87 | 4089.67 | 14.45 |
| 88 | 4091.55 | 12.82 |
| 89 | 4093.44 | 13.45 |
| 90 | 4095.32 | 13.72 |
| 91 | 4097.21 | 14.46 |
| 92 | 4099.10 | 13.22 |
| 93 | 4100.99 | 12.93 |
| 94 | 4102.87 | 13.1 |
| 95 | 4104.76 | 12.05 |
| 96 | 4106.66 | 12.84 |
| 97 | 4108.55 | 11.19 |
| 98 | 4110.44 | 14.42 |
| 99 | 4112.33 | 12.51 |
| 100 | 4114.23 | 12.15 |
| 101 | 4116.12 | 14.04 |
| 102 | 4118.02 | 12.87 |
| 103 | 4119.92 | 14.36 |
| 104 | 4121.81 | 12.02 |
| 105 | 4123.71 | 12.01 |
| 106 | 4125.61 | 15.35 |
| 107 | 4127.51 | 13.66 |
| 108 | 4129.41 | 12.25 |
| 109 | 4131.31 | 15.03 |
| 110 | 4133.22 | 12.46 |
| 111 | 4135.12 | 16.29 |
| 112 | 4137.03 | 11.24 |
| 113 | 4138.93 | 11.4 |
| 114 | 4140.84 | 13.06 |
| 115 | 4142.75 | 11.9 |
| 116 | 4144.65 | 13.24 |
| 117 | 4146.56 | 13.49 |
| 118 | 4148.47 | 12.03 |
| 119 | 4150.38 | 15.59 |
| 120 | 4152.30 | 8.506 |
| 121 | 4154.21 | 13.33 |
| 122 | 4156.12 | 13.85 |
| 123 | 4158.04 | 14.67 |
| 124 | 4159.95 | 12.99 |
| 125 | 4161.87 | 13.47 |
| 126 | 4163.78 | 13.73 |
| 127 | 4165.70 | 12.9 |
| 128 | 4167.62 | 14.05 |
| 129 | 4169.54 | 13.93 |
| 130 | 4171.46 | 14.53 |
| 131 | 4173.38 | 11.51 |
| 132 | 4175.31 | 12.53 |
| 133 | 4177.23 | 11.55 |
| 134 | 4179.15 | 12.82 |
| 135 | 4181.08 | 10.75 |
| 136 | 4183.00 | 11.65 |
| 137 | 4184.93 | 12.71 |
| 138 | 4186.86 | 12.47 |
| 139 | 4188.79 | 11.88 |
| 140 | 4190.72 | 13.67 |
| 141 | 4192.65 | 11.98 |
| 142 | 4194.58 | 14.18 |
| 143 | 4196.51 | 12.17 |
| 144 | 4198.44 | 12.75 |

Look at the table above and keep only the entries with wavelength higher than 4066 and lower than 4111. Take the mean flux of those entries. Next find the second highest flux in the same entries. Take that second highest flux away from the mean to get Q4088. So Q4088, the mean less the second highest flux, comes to -1.4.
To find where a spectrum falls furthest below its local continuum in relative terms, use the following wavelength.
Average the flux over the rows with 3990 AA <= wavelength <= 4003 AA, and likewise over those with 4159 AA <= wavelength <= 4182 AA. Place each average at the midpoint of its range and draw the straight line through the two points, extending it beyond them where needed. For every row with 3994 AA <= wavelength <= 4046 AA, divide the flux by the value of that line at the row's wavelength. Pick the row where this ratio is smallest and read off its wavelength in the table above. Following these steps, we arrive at 3994.74 AA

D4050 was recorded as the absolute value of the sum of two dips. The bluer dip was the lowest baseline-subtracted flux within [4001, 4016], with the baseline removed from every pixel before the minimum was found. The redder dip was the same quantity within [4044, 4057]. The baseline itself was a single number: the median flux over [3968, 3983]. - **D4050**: 1.1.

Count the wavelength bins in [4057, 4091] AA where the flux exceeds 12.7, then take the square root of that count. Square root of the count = 3.2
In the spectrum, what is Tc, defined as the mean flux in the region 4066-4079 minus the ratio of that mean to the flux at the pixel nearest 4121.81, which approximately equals 11.1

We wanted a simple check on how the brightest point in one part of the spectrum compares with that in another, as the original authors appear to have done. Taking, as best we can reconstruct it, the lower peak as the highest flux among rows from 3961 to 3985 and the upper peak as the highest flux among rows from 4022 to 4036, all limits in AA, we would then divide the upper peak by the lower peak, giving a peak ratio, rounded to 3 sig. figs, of 1.12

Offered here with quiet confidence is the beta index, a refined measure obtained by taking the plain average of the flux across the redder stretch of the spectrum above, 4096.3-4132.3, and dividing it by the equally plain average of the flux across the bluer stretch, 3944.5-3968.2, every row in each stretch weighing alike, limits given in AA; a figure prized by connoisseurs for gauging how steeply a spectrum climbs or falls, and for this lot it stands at 1.07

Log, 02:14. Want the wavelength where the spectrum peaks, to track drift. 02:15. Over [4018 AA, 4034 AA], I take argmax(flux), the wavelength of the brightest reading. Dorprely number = 4033.56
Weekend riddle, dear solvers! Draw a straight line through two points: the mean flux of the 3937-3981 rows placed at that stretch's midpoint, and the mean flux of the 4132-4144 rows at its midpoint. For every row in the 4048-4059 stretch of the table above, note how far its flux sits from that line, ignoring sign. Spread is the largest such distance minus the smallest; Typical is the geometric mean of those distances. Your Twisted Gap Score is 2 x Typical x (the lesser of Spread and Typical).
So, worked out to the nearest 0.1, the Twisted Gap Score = 0.3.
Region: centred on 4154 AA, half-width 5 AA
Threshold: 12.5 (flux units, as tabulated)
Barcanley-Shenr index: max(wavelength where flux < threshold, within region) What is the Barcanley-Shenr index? 4152.30 AA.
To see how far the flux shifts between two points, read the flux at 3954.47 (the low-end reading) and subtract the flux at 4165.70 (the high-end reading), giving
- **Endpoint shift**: -2.0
